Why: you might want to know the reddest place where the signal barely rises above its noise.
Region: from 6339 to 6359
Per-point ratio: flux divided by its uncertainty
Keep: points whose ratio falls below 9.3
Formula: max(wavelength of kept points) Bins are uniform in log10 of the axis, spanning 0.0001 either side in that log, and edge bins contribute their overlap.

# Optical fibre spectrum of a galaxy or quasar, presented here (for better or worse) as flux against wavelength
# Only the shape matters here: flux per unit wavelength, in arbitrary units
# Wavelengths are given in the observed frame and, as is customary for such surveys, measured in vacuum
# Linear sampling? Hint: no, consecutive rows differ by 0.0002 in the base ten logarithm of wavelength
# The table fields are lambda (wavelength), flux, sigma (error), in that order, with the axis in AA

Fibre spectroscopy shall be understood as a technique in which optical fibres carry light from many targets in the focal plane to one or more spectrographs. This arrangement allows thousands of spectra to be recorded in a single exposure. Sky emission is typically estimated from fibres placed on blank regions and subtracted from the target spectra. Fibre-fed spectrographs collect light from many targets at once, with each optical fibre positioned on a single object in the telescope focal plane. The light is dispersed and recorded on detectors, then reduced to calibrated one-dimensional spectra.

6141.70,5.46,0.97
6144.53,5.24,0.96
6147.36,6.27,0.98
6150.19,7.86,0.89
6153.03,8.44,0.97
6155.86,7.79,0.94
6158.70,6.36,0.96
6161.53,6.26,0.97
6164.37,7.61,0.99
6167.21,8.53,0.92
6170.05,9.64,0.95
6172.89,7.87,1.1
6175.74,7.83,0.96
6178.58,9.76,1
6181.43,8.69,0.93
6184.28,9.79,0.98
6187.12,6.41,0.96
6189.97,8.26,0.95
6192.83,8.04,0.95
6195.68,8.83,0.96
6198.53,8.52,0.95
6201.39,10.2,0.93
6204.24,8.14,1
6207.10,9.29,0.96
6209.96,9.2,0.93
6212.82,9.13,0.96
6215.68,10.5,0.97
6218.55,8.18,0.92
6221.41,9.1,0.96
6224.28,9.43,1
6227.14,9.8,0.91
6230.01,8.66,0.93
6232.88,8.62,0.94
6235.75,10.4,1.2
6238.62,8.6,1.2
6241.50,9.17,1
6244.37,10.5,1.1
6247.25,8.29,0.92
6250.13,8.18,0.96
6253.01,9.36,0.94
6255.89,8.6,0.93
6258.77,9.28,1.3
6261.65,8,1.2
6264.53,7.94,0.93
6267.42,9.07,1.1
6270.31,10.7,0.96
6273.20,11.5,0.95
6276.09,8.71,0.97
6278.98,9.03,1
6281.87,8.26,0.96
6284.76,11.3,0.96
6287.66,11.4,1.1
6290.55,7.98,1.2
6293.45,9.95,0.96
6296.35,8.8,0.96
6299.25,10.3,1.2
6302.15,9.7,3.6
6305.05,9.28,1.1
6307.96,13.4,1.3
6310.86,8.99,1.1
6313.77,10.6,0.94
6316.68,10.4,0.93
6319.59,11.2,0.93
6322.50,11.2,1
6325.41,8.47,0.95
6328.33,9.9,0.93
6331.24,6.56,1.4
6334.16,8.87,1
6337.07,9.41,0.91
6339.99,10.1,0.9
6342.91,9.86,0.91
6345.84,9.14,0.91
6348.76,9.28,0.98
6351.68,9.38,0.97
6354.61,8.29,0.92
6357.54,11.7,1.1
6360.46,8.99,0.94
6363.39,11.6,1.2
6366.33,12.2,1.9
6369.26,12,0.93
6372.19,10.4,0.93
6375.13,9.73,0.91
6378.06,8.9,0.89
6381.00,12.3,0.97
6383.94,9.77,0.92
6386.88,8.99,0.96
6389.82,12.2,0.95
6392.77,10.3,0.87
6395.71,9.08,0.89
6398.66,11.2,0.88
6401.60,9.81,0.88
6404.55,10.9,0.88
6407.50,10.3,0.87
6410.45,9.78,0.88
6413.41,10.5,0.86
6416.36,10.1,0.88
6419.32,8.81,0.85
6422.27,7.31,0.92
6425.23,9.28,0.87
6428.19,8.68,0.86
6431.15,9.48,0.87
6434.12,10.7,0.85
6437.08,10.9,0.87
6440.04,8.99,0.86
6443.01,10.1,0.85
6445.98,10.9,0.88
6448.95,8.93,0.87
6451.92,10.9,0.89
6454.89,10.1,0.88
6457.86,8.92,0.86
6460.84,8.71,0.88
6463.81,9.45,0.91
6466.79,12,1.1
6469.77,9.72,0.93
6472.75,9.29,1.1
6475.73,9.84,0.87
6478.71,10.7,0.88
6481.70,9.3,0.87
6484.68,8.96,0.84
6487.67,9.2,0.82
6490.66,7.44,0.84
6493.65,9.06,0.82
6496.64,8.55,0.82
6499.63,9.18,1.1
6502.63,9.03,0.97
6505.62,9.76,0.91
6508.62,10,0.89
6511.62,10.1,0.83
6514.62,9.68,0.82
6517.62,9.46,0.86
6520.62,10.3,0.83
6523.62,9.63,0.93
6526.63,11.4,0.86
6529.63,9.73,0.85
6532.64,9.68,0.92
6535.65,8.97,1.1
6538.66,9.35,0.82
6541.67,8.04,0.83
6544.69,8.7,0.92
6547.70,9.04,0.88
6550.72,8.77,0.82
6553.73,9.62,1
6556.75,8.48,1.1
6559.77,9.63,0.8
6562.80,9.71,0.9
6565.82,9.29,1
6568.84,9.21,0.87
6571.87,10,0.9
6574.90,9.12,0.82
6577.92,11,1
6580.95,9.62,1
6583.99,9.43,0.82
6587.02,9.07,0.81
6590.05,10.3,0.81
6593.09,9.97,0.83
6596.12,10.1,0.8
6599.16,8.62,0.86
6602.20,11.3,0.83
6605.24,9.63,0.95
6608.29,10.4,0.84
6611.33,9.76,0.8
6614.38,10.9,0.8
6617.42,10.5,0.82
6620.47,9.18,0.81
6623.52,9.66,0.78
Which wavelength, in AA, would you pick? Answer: 6354.61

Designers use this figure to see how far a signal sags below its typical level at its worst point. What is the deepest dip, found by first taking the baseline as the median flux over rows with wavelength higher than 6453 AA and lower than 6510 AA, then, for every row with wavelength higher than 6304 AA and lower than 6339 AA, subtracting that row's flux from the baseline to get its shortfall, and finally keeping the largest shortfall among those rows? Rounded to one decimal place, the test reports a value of 2.7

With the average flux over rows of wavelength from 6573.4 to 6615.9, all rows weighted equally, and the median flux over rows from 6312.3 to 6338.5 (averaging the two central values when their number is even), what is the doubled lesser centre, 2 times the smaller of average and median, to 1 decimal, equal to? 19.8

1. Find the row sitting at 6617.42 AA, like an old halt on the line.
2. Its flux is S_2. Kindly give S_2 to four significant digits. 10.50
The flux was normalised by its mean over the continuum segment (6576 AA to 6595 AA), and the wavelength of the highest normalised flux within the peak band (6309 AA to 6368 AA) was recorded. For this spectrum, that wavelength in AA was 6366.33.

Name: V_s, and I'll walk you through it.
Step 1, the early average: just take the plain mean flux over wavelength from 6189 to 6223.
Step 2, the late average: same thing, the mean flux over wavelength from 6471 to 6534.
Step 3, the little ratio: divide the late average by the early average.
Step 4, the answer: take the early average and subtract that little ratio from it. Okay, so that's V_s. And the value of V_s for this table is 7.9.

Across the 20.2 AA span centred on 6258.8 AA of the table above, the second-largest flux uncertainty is 1.20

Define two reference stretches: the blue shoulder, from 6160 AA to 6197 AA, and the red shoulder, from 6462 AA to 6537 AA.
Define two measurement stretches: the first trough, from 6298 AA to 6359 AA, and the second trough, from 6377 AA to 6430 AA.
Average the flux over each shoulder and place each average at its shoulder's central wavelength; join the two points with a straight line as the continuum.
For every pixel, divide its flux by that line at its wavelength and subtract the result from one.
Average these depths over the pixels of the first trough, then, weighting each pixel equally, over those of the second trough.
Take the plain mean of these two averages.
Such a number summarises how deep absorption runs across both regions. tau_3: -0.09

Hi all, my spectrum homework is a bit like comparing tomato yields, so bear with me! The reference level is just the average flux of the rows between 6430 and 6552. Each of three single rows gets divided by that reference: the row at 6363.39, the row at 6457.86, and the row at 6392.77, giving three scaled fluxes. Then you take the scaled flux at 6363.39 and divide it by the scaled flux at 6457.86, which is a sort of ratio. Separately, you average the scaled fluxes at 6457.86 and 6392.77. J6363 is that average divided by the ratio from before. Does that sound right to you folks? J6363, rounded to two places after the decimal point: 0.77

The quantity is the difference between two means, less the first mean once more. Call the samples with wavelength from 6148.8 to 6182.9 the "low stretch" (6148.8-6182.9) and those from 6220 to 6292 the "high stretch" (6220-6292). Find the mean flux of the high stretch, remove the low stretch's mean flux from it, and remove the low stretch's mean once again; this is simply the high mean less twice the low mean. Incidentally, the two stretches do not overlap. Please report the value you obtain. -6.8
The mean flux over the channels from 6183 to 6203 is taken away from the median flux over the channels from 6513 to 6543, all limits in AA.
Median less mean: 1.1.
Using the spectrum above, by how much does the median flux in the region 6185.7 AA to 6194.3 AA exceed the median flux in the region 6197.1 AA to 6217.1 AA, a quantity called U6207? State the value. -1.2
